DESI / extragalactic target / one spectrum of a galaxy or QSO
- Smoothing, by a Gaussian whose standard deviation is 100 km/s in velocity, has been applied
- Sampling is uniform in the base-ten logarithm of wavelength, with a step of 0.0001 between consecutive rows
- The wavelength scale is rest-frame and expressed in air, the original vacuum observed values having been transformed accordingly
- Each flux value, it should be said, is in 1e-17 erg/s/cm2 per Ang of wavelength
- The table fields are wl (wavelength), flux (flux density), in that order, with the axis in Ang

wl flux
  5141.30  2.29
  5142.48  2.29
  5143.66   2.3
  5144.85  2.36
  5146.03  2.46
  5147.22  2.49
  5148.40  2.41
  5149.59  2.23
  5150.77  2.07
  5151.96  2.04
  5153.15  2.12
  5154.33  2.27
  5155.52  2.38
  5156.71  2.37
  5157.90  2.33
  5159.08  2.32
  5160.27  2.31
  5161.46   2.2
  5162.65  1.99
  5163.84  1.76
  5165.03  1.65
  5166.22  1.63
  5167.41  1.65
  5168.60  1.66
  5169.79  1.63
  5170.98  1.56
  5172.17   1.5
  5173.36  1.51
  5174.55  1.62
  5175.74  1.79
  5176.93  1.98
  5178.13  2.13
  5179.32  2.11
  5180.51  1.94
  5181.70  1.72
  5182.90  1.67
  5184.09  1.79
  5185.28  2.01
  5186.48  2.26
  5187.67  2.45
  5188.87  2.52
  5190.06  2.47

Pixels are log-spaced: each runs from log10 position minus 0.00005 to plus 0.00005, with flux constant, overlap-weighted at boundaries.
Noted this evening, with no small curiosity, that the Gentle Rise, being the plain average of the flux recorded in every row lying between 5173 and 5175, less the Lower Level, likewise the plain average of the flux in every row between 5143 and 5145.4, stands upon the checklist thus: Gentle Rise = -0.8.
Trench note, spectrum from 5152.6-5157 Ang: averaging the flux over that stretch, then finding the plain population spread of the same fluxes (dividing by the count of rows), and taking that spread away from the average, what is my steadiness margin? 2.18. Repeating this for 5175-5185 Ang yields 1.73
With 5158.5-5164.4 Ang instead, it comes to 1.90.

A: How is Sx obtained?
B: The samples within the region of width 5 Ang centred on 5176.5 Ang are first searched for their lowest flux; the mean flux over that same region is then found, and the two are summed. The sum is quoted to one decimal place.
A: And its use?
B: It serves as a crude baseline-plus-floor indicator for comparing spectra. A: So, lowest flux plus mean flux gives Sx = 3.5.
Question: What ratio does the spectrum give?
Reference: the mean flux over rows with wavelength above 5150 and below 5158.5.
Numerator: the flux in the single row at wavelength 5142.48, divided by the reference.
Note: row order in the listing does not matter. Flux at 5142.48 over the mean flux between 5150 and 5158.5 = 1.03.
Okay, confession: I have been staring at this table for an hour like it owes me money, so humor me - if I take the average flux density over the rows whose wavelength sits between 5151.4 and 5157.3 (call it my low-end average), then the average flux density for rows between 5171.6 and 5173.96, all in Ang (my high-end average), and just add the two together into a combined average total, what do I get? 3.74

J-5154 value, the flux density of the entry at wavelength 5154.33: 2.27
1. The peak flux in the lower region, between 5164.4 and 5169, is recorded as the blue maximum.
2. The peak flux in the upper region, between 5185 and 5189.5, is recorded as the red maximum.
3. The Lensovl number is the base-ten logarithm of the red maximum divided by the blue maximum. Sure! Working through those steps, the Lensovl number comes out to 0.18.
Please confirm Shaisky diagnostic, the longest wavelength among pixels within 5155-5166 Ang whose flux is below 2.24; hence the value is 5165.03 Ang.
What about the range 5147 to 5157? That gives 5153.15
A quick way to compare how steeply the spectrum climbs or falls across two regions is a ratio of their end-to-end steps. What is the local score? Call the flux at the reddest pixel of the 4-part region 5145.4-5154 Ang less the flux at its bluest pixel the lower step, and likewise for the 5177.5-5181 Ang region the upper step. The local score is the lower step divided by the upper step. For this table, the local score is 1.8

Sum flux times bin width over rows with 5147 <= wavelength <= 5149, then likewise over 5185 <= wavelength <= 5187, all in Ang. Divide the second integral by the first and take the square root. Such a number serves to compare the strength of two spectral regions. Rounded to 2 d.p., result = 0.94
